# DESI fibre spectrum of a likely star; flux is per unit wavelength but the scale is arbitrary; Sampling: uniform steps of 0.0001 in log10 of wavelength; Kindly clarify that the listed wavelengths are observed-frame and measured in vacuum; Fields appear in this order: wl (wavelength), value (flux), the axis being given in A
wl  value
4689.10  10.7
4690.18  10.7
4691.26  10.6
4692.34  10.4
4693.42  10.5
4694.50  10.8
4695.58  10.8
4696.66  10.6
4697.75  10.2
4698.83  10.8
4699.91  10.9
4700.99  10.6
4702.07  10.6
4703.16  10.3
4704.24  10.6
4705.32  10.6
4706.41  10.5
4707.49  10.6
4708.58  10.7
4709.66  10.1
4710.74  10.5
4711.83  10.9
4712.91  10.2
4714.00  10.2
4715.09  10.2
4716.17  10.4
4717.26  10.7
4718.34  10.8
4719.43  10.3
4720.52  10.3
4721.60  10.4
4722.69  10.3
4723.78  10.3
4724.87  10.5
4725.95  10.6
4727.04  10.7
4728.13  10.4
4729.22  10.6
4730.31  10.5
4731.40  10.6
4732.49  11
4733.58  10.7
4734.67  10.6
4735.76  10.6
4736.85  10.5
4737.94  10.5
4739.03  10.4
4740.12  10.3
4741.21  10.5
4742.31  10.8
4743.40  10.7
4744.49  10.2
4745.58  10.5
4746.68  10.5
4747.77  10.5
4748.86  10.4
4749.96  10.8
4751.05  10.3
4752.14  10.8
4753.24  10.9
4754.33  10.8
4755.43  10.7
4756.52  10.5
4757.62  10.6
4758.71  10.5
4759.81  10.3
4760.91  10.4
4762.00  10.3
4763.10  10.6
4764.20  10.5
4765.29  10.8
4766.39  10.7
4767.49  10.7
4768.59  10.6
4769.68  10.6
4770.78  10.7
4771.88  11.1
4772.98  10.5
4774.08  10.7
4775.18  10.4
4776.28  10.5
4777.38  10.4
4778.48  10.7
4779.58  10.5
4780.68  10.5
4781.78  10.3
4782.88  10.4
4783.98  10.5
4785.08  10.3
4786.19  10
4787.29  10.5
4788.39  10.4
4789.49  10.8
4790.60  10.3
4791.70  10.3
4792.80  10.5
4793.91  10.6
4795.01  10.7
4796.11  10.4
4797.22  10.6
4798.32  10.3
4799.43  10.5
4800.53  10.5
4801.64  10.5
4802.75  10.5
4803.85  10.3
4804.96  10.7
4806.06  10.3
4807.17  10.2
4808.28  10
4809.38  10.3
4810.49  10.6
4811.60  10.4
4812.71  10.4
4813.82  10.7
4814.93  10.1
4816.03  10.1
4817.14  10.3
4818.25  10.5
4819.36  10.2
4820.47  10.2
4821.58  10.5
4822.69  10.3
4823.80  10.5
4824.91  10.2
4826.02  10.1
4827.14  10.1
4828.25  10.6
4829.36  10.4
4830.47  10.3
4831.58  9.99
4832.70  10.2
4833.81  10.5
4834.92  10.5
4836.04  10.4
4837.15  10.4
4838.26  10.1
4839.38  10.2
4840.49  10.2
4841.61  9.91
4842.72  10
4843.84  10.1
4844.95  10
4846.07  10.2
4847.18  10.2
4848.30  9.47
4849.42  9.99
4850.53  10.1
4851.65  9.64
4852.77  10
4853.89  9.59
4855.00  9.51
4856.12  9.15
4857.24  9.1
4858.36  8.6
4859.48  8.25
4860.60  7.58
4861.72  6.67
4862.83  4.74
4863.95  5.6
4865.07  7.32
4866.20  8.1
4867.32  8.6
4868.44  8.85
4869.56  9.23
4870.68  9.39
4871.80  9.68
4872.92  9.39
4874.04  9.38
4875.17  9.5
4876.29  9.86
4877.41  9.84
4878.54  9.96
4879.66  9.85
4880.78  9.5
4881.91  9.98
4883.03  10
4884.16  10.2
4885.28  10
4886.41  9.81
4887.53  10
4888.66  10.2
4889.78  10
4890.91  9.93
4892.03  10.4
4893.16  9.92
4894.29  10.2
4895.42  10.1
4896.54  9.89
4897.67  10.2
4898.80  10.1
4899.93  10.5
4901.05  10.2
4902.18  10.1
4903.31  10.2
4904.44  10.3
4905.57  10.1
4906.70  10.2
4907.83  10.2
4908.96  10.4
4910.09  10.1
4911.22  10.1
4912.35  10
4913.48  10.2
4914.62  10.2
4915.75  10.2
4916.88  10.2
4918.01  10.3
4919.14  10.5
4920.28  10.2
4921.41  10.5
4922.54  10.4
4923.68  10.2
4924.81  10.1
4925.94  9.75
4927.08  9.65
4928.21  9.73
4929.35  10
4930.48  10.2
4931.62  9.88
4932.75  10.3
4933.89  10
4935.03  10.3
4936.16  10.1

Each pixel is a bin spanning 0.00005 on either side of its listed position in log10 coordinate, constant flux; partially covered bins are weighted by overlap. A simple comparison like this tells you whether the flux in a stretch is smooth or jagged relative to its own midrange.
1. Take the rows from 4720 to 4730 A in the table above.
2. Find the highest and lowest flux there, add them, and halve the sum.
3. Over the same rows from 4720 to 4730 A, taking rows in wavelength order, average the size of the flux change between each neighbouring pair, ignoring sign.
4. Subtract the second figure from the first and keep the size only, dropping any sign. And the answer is 10.36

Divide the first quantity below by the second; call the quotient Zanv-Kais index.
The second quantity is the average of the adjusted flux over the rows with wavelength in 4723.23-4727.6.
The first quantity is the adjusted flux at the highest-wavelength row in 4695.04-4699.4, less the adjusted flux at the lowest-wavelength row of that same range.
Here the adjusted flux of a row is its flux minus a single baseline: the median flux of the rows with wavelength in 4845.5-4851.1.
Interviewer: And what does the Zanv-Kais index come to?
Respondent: 0.0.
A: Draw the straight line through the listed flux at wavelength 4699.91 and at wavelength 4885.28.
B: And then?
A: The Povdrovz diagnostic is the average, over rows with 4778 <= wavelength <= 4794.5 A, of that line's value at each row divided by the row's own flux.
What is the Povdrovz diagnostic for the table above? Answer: 1.00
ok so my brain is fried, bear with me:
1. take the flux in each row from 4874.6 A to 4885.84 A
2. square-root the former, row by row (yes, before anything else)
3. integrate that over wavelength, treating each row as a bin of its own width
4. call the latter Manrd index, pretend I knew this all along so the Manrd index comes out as 35.3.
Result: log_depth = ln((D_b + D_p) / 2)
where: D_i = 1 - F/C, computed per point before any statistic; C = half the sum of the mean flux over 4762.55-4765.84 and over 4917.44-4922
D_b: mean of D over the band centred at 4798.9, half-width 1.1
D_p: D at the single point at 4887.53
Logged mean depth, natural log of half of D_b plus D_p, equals -3.5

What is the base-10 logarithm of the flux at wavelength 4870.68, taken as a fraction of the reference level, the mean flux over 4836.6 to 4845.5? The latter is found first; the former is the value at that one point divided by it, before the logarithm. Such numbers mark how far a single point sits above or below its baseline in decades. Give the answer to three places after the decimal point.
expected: -0.032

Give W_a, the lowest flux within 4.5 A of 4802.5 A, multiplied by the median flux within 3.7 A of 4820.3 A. 106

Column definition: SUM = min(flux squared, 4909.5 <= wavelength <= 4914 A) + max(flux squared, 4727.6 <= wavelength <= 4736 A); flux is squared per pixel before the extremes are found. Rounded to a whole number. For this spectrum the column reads 221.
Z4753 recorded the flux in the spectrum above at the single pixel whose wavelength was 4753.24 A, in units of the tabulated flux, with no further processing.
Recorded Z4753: 10.9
